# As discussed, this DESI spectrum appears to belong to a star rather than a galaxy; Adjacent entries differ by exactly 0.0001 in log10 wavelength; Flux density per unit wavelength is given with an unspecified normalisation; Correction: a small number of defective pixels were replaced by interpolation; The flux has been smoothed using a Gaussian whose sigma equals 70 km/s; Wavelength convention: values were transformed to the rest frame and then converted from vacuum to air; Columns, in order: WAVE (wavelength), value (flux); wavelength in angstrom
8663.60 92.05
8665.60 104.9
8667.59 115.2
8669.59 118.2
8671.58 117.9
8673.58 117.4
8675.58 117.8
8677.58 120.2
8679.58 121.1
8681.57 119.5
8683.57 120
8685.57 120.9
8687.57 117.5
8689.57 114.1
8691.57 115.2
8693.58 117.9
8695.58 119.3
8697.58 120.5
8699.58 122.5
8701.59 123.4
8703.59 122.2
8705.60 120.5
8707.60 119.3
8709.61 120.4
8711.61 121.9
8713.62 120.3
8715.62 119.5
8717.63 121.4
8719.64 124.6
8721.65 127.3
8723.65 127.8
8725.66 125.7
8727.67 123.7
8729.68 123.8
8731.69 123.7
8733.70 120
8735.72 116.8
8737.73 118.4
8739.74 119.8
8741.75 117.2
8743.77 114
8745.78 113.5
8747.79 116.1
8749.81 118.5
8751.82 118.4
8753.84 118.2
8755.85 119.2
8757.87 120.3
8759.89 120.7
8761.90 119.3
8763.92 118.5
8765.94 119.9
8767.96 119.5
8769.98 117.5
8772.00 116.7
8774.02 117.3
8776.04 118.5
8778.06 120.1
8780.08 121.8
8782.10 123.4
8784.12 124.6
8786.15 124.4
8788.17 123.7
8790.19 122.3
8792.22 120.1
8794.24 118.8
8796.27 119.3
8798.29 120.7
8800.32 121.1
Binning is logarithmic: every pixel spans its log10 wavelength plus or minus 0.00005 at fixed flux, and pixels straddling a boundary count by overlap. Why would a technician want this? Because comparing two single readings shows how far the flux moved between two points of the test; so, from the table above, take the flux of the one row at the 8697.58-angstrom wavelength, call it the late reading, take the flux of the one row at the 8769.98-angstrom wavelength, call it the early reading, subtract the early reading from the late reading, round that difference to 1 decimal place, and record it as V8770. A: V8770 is 3.0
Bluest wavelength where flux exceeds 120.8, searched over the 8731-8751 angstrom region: 8731.69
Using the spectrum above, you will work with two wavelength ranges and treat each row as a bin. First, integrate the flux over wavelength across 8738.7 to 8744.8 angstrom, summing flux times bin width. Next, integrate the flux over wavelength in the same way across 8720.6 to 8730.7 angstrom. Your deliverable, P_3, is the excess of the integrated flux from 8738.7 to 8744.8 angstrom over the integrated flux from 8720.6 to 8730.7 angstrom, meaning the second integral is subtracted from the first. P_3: -556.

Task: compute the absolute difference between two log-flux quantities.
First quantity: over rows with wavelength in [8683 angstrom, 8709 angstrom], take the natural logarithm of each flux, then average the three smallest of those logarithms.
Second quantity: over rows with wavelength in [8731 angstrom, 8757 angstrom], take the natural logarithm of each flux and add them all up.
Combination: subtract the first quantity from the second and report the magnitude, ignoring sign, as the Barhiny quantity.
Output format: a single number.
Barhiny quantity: 57.3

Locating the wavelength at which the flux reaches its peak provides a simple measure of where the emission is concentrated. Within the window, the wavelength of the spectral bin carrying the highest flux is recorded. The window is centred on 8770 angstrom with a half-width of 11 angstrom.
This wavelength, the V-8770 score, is 8780.08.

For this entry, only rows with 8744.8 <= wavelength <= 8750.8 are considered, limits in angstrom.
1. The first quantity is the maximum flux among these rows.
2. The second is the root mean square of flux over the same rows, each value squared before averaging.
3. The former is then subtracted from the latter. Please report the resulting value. -2.45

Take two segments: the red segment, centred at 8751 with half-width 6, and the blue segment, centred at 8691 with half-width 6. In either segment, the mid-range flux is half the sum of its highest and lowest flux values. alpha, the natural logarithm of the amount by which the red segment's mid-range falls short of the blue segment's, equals 0.1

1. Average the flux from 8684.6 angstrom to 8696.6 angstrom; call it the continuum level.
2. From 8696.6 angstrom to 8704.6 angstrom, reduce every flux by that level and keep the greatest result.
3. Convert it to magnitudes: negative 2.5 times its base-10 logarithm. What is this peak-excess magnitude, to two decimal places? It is -1.93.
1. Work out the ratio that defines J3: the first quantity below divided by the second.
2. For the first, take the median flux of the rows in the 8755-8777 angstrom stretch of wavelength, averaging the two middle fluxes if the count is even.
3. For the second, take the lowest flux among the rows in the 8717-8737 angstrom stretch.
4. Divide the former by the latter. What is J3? 1.02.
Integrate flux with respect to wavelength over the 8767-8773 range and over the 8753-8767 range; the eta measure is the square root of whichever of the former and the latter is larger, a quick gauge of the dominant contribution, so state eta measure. 41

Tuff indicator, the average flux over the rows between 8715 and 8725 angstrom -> 124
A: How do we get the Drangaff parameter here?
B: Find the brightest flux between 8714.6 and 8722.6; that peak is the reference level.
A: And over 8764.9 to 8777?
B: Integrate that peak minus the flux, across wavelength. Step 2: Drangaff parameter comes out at 110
